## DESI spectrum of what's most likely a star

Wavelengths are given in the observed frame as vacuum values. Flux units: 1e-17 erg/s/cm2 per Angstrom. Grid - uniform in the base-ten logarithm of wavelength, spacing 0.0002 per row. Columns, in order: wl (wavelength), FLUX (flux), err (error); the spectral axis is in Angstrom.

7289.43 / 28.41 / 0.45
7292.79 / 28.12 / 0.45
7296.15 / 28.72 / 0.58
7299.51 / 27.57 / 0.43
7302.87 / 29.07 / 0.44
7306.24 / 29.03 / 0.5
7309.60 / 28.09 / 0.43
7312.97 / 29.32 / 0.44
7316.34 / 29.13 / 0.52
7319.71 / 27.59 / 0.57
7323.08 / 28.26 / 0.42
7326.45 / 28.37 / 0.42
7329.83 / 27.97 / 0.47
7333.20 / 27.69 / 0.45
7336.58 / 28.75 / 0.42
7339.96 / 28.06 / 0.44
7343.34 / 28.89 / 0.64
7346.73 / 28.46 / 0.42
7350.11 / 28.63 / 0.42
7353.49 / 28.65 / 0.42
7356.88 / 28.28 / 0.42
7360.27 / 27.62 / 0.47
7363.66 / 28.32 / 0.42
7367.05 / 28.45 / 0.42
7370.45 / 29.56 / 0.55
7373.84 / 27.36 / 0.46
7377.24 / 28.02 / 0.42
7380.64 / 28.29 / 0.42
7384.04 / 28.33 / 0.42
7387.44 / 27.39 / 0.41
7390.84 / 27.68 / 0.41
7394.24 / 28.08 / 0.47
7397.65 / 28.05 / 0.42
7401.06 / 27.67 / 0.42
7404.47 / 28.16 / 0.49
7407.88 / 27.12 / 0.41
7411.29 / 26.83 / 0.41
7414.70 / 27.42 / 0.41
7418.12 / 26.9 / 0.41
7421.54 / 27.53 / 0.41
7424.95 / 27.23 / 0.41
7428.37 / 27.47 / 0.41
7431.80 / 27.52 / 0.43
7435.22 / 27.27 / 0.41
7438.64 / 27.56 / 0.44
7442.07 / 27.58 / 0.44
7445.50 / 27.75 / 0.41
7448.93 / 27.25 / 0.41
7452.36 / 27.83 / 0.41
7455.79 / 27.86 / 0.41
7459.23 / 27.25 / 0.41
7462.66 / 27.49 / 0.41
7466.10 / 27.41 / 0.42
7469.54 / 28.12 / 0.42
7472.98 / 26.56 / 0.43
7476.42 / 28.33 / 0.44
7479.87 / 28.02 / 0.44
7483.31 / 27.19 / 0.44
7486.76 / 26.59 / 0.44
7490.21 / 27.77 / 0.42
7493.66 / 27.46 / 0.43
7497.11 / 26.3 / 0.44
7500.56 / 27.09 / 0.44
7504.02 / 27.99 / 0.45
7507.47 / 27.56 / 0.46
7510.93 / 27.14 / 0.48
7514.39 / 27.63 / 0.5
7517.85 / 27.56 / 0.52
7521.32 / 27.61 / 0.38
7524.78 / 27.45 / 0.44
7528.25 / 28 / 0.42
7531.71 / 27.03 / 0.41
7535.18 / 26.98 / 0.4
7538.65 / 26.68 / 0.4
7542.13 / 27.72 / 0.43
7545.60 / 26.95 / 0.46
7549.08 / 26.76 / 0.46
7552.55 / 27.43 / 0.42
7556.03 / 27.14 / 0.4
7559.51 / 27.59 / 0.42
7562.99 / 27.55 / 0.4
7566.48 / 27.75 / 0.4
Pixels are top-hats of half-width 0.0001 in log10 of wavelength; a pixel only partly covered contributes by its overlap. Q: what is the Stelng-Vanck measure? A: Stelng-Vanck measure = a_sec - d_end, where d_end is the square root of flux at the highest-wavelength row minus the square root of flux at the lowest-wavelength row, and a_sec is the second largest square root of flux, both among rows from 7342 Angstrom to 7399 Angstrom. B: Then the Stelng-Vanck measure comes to 5.45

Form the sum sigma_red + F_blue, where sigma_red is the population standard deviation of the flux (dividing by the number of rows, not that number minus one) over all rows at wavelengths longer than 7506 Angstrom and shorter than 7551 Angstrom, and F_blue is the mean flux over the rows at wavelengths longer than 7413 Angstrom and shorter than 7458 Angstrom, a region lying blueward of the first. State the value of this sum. 27.9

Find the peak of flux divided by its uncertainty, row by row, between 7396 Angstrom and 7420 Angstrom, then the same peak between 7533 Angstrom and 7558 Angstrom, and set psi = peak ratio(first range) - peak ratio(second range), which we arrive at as -1.0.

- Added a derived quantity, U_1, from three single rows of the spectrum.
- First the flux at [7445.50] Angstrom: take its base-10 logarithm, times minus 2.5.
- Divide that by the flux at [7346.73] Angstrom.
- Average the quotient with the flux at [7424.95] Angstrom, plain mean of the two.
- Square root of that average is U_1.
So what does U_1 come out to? 3.68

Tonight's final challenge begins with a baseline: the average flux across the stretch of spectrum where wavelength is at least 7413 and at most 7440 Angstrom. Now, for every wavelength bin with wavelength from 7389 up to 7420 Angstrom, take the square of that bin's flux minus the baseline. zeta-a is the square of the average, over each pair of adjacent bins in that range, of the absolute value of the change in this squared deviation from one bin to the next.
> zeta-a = 0.11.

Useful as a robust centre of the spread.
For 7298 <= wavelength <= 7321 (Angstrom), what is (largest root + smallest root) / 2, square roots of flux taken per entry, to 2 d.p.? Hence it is 5.33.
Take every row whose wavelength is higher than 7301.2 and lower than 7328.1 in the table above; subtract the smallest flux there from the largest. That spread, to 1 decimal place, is 1.7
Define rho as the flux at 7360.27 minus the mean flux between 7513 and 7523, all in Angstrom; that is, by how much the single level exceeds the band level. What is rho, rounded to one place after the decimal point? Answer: 0.0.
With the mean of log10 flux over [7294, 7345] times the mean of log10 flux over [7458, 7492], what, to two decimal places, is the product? 2.09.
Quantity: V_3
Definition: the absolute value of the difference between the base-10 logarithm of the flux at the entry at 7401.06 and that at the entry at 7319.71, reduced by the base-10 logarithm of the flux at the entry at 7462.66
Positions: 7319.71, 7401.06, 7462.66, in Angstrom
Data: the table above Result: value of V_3 -1.44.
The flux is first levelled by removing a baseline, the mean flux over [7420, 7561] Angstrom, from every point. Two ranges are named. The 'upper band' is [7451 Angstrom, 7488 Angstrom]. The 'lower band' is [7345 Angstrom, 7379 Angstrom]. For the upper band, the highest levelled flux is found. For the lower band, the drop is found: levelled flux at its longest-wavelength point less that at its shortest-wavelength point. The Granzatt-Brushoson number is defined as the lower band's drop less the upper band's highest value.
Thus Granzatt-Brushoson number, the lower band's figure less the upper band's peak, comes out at -1.4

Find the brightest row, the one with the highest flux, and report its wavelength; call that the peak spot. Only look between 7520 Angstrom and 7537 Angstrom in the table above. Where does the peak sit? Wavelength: 7528.25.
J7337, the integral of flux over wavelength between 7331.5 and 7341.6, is 285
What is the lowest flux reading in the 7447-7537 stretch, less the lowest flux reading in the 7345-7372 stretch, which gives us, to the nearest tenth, -1.3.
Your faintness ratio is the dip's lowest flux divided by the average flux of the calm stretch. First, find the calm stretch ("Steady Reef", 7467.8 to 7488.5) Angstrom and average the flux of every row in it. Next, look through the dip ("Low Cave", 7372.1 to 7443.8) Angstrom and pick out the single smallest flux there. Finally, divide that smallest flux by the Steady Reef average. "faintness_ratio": 0.98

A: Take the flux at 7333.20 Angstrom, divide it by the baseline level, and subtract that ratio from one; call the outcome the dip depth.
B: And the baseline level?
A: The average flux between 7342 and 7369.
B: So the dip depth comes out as 0.025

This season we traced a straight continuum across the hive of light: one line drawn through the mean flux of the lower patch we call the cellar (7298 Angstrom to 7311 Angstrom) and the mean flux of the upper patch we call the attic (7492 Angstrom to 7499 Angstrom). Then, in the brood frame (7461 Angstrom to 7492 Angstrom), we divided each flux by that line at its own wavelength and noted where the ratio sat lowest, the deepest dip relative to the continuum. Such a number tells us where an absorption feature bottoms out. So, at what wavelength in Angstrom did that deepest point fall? 7472.98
